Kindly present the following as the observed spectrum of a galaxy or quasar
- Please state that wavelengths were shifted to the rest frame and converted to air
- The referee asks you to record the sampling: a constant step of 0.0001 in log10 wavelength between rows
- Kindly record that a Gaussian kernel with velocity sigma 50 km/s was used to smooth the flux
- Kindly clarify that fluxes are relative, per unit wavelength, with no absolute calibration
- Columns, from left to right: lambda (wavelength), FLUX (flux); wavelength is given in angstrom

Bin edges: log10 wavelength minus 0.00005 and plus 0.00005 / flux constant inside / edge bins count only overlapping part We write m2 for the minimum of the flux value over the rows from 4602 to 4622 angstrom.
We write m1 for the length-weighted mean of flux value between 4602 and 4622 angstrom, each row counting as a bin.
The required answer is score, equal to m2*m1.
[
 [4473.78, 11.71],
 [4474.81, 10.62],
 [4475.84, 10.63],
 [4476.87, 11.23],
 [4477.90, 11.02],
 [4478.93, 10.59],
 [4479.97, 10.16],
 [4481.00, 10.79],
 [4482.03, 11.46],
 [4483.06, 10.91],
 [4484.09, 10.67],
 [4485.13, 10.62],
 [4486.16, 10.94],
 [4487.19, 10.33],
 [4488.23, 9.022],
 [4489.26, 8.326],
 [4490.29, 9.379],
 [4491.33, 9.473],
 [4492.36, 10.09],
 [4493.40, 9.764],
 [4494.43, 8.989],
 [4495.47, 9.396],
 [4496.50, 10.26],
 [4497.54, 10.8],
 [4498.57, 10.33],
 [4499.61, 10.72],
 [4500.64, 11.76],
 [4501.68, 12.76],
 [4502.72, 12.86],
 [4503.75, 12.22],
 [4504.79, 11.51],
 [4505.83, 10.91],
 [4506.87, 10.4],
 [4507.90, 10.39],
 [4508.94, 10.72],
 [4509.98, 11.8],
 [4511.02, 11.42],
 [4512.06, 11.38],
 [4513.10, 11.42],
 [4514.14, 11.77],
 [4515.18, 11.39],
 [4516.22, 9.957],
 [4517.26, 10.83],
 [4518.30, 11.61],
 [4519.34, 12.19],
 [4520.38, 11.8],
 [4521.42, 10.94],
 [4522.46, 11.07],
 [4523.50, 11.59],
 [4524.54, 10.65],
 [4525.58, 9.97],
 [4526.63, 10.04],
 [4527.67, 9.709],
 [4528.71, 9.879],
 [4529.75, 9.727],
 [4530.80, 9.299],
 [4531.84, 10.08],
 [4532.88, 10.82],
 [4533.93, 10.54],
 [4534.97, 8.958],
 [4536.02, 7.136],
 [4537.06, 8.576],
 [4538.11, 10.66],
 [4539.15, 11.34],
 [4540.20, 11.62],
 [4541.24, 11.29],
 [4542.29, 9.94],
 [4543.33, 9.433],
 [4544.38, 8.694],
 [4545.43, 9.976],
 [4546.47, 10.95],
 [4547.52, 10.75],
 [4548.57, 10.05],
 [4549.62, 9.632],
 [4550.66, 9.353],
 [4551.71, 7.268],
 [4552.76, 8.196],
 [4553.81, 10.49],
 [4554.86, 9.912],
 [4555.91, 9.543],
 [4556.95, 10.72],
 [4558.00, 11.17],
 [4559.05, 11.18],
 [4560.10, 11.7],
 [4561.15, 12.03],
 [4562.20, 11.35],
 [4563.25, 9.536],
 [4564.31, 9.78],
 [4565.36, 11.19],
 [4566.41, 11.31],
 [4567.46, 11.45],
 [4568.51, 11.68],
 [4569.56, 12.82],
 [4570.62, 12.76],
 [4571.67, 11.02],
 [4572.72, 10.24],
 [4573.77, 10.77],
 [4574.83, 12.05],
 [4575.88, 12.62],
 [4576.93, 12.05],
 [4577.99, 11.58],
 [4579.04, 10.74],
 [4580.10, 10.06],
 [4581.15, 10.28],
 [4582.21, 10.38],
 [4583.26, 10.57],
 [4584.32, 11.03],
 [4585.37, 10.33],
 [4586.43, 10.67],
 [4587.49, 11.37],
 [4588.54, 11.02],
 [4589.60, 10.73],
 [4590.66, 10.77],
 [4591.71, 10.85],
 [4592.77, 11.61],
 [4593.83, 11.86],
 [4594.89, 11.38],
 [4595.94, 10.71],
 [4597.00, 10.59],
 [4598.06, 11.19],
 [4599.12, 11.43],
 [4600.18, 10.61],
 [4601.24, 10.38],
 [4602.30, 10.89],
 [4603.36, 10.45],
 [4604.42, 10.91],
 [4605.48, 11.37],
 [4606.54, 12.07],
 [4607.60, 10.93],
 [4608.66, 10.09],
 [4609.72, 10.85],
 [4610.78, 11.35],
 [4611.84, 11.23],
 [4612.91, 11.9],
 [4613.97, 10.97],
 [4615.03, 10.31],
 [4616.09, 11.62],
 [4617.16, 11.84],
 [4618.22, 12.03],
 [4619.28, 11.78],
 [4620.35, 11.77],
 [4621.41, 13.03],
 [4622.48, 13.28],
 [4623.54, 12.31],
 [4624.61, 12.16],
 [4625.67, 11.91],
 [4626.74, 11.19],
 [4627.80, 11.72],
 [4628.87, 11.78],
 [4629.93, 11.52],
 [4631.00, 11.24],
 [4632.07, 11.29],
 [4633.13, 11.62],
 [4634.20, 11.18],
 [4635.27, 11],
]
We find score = 114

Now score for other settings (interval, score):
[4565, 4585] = 114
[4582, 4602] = 113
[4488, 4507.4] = 87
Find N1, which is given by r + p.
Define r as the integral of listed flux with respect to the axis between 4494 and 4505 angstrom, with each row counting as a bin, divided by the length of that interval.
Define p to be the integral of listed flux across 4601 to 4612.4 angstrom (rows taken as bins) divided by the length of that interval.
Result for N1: 22.0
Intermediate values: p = 11.0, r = 11.1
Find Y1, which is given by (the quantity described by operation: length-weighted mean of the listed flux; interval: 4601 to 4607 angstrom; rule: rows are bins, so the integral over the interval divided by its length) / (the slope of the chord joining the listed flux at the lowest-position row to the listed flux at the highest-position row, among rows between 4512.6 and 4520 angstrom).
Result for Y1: 89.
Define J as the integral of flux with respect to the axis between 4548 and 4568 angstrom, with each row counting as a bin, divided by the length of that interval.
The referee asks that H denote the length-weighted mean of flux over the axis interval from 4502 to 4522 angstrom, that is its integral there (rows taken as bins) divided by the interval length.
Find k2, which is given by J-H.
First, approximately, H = 11.4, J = 10.3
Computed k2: -1.0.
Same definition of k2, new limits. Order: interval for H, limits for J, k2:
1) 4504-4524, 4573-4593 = -0.2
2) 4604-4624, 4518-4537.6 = -1.3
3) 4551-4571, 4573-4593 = 0.3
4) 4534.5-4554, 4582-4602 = 1.2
